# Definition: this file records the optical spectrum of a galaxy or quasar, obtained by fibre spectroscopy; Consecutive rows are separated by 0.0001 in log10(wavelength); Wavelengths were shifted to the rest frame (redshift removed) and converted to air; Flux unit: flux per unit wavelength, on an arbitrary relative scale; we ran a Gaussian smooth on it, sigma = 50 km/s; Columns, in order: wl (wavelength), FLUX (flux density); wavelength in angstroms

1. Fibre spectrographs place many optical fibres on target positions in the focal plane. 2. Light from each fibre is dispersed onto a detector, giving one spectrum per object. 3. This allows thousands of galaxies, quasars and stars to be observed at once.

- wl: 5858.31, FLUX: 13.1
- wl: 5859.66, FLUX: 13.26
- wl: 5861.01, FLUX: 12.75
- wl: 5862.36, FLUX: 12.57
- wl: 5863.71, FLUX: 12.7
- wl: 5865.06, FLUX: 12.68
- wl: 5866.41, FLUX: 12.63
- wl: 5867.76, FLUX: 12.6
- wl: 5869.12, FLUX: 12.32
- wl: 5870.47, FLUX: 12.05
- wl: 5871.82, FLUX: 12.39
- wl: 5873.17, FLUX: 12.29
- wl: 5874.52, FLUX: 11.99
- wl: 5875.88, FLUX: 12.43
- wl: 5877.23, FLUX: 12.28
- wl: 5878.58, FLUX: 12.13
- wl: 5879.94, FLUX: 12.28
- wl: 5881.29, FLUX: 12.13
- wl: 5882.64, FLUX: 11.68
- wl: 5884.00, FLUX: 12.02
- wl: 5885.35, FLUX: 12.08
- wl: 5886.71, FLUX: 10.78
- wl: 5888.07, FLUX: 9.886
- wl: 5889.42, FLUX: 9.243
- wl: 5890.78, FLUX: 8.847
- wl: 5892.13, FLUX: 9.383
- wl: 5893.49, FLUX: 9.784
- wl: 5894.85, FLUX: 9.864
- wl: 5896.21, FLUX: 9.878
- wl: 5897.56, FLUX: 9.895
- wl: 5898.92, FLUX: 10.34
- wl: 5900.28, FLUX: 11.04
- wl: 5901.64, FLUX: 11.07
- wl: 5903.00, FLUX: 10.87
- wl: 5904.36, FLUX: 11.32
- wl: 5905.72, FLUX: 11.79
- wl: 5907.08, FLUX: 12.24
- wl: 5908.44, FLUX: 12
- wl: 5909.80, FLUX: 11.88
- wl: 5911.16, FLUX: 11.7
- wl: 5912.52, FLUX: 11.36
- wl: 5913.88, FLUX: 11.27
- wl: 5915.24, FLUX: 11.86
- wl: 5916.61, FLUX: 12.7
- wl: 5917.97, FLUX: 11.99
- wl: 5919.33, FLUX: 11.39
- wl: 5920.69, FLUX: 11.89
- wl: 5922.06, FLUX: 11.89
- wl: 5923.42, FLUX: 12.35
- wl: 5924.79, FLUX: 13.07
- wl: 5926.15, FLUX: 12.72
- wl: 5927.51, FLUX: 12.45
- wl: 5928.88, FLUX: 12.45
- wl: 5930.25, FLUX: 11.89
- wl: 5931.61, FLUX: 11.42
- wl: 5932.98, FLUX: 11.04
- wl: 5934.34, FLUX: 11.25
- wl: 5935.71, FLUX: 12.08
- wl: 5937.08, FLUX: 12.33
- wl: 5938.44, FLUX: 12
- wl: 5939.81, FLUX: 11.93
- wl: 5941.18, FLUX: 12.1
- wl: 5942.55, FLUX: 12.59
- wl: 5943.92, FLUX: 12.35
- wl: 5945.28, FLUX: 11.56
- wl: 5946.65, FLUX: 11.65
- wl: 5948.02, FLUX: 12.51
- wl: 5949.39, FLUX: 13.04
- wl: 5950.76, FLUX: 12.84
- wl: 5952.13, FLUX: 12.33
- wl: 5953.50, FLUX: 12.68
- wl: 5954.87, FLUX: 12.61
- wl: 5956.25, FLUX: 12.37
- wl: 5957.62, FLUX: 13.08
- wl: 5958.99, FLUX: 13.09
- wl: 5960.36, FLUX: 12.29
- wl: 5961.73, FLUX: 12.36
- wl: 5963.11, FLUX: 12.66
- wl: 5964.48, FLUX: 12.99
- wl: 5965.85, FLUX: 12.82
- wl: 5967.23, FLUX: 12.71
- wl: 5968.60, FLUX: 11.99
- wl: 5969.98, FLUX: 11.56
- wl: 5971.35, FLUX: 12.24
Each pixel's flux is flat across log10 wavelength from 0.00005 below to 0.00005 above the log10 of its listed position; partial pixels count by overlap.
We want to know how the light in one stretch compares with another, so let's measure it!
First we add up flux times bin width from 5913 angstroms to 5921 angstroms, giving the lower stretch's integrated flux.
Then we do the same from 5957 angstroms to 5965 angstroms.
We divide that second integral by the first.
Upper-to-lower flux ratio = 1.08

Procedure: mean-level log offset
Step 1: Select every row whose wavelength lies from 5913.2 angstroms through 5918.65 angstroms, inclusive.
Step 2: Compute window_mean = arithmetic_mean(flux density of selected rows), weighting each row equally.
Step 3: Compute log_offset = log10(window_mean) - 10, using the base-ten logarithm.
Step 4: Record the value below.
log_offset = -8.92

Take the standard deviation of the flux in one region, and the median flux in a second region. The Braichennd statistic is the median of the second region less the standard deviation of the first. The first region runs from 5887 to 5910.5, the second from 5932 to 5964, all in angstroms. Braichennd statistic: 11.3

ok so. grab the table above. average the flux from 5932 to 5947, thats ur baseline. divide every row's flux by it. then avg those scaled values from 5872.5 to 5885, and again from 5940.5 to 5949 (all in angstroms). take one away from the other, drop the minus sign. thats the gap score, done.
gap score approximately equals 0.00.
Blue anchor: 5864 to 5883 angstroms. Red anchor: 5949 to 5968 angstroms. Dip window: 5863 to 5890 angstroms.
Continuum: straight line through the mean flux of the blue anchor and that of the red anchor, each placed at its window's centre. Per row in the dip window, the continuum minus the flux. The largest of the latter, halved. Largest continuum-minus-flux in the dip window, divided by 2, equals 1.56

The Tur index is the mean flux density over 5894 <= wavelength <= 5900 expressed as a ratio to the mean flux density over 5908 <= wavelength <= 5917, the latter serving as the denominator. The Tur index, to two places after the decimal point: 0.85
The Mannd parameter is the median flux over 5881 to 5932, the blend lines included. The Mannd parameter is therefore 11.7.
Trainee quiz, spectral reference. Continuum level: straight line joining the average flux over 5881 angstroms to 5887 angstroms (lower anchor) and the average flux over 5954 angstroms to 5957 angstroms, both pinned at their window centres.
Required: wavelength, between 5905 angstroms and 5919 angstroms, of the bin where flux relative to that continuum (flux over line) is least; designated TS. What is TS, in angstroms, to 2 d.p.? 5913.88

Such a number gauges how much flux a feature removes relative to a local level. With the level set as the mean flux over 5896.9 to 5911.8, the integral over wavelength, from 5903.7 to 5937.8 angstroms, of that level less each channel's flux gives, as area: -22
